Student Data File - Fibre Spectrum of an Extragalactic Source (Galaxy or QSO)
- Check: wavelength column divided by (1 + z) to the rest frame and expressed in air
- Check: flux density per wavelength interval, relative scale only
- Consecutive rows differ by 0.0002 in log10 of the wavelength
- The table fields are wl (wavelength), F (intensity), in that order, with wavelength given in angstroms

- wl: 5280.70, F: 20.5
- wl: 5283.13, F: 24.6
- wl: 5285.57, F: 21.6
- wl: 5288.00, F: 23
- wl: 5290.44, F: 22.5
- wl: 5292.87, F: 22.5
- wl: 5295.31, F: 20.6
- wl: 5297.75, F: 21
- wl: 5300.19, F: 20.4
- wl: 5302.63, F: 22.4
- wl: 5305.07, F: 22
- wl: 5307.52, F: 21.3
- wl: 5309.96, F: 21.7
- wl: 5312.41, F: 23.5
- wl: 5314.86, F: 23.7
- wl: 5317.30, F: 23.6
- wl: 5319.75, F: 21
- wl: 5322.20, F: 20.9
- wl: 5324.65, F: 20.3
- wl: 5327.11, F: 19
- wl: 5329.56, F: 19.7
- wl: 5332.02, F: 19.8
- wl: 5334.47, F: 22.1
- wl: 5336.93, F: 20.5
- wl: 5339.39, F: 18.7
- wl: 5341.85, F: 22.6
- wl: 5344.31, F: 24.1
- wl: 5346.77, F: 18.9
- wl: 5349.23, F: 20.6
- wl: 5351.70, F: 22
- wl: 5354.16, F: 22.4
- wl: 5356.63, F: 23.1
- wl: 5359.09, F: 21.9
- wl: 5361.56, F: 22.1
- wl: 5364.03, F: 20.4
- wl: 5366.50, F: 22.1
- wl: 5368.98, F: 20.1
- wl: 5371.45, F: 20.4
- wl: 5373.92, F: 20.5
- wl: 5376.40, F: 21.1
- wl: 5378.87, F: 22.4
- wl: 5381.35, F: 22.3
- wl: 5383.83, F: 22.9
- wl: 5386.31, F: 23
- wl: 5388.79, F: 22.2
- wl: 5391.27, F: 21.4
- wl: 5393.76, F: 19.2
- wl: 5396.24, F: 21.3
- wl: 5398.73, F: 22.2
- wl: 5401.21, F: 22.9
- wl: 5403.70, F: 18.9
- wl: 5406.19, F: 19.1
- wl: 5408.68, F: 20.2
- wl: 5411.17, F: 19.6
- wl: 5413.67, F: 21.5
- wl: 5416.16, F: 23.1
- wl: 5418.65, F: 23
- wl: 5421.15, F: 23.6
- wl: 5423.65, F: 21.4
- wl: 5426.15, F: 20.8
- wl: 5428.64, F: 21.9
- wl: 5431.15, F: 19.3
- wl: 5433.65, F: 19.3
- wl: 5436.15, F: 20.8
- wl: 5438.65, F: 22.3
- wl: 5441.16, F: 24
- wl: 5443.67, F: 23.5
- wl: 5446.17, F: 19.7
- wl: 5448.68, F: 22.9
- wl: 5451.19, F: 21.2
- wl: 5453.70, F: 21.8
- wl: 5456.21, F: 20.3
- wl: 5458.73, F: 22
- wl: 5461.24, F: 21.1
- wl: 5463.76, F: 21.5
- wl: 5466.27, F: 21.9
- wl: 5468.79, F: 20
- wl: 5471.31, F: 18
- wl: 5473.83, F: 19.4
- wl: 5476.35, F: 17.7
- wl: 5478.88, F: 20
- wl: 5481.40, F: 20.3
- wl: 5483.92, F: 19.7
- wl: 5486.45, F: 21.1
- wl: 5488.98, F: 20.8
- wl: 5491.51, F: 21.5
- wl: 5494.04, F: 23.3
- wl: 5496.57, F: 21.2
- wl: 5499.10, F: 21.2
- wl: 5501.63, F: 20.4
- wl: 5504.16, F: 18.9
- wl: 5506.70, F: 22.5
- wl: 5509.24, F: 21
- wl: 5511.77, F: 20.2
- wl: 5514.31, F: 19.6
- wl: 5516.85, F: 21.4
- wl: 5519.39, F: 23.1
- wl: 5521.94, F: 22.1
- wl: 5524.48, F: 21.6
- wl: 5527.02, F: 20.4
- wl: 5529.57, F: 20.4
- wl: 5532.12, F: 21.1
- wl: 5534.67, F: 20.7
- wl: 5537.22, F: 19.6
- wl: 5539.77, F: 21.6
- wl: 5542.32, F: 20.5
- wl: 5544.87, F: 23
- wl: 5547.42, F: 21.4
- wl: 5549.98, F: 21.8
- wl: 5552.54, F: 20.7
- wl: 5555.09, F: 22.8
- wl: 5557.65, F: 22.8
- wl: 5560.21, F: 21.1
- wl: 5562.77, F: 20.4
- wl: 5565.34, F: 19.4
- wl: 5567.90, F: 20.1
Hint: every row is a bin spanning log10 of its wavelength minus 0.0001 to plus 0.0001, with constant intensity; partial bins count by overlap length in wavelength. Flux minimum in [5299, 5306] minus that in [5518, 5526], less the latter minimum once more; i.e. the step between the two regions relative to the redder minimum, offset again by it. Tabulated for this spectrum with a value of -22.8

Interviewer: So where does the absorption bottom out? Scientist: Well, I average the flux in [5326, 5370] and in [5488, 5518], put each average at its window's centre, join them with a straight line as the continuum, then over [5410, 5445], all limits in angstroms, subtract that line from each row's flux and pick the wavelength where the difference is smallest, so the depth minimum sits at 5431.15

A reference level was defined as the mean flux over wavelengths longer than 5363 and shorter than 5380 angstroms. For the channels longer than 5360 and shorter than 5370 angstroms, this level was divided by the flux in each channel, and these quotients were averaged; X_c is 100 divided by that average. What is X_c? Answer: 101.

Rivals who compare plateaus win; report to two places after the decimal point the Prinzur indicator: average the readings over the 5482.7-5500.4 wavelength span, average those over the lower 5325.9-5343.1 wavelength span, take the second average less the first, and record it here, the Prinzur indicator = -0.91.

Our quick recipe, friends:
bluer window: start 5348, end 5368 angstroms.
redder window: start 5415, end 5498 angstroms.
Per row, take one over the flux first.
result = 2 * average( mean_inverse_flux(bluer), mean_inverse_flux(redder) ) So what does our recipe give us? 0.0934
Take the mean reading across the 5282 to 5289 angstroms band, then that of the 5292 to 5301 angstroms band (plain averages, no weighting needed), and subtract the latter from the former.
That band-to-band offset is 1.9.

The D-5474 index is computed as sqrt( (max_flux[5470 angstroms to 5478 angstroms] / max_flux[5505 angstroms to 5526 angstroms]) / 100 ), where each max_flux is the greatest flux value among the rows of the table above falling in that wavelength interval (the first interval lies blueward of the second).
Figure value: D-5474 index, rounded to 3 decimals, 0.092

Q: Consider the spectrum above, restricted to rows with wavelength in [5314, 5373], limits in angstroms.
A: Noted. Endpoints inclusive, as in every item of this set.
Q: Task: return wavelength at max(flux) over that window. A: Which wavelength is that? 5344.31 angstroms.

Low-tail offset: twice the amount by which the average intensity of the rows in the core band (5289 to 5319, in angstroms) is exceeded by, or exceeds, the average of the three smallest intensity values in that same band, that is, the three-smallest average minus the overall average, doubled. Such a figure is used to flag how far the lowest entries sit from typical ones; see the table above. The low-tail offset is -2.9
